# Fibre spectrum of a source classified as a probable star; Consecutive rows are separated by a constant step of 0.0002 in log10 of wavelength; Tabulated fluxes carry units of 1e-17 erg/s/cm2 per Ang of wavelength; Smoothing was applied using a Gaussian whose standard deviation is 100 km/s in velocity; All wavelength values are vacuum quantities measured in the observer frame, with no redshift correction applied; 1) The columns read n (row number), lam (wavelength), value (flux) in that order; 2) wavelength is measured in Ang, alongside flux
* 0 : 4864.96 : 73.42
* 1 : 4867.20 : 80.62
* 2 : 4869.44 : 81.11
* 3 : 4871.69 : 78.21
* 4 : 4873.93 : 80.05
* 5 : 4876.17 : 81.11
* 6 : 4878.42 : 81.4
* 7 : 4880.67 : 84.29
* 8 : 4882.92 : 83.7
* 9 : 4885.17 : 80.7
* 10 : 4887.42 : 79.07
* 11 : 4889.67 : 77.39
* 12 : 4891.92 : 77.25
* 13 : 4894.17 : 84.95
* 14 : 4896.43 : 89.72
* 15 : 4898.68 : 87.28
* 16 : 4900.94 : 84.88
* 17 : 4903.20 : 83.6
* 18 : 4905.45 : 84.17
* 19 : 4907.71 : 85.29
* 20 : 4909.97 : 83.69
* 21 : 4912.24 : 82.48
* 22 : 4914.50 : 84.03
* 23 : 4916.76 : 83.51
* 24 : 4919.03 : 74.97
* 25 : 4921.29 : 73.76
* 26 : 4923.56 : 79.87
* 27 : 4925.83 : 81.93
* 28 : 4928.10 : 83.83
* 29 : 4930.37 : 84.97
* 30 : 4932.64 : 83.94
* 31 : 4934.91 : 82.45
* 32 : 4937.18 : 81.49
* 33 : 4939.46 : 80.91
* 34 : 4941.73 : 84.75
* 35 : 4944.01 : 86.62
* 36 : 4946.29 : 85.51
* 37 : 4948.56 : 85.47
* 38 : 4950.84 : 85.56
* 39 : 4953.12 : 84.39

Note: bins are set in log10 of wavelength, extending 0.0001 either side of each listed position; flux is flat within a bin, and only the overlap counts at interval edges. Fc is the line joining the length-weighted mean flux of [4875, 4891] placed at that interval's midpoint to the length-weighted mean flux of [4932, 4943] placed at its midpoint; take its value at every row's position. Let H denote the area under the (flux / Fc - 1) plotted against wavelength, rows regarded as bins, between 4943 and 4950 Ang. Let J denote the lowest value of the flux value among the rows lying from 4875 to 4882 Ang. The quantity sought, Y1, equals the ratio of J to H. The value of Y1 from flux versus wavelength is 336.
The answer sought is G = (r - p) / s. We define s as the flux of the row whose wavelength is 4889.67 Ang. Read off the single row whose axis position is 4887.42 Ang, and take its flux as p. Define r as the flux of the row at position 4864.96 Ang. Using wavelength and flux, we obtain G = -0.07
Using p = 79.07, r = 73.42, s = 77.39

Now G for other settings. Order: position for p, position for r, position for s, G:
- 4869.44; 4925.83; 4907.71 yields 0.01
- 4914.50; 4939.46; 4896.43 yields -0.03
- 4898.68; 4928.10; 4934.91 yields -0.04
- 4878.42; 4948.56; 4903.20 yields 0.05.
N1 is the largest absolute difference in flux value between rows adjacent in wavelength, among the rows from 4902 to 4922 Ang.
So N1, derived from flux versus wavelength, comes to 8.5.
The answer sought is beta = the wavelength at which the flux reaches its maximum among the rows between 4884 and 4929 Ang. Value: 4896.43 Ang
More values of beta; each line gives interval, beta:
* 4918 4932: 4930.37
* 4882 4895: 4894.17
